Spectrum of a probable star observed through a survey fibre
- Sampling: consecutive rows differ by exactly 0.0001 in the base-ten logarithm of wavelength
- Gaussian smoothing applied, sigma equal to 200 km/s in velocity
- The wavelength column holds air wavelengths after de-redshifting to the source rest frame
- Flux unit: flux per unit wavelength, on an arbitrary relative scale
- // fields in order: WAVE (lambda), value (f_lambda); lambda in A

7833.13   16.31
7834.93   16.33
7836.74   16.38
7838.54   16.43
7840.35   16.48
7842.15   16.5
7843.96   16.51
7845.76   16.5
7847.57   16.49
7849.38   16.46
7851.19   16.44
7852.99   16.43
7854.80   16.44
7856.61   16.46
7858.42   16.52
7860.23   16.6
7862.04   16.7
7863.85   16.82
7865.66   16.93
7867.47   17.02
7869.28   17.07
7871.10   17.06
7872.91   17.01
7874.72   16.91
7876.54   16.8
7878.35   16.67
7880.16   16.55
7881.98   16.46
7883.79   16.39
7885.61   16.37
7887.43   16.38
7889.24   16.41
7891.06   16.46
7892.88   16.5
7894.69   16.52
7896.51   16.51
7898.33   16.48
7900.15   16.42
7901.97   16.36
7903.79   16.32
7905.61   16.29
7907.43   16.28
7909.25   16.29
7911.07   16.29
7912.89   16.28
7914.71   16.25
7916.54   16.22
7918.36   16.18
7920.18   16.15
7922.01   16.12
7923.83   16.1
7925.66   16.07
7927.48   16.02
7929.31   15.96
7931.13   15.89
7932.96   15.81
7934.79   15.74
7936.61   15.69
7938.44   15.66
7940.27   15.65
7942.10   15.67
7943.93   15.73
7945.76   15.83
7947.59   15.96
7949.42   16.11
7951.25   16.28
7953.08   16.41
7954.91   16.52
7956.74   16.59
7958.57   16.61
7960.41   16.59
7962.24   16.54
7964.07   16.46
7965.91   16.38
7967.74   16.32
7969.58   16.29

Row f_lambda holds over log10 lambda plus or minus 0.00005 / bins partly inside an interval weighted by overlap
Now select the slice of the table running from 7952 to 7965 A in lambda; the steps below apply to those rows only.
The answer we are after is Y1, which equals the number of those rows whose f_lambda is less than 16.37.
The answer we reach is 0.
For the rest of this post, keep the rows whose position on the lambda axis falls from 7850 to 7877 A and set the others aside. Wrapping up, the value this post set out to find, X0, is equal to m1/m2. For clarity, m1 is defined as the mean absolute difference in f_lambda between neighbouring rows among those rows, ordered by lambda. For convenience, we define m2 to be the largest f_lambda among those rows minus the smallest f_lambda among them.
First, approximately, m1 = 0.066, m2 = 0.640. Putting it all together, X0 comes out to 0.103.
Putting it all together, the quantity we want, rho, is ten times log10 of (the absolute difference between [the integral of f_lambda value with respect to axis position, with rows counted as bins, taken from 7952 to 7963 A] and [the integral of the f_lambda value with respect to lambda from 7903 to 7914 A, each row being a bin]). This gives 4.3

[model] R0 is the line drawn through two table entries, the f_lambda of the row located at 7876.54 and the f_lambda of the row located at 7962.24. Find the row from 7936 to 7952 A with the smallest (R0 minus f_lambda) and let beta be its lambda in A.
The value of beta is 7951.25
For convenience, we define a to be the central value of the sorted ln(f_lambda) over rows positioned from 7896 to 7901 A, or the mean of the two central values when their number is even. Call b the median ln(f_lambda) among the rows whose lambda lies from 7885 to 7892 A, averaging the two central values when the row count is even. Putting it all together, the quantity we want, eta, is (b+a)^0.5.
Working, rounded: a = 2.802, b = 2.80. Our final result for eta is 2.37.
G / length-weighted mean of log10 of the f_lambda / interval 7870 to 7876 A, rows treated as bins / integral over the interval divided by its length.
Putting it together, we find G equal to 1.23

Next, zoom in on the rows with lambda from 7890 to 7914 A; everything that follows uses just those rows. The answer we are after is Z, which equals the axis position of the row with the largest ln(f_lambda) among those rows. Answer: 7894.69 A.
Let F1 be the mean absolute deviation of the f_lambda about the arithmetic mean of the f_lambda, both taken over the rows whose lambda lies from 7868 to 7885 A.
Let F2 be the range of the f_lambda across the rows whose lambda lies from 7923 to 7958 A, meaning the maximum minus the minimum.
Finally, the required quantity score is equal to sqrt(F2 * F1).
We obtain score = 0.46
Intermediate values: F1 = 0.22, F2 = 0.940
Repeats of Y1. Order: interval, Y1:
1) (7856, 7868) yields 0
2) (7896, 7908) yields 4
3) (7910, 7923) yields 7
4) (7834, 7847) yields 1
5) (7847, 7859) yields 0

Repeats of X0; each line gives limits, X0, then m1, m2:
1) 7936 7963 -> 0.080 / 0.076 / 0.960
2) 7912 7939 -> 0.071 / 0.044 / 0.620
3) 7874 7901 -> 0.104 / 0.056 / 0.540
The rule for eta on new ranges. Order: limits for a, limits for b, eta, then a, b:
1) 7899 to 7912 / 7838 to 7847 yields 2.37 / 2.791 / 2.80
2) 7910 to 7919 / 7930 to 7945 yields 2.35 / 2.788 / 2.75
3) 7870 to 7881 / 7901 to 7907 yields 2.37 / 2.825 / 2.79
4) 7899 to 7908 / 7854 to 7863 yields 2.37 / 2.792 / 2.80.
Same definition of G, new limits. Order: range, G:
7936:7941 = 1.19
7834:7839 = 1.21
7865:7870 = 1.23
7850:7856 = 1.22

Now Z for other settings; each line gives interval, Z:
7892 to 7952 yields 7894.69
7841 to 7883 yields 7869.28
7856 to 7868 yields 7867.47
